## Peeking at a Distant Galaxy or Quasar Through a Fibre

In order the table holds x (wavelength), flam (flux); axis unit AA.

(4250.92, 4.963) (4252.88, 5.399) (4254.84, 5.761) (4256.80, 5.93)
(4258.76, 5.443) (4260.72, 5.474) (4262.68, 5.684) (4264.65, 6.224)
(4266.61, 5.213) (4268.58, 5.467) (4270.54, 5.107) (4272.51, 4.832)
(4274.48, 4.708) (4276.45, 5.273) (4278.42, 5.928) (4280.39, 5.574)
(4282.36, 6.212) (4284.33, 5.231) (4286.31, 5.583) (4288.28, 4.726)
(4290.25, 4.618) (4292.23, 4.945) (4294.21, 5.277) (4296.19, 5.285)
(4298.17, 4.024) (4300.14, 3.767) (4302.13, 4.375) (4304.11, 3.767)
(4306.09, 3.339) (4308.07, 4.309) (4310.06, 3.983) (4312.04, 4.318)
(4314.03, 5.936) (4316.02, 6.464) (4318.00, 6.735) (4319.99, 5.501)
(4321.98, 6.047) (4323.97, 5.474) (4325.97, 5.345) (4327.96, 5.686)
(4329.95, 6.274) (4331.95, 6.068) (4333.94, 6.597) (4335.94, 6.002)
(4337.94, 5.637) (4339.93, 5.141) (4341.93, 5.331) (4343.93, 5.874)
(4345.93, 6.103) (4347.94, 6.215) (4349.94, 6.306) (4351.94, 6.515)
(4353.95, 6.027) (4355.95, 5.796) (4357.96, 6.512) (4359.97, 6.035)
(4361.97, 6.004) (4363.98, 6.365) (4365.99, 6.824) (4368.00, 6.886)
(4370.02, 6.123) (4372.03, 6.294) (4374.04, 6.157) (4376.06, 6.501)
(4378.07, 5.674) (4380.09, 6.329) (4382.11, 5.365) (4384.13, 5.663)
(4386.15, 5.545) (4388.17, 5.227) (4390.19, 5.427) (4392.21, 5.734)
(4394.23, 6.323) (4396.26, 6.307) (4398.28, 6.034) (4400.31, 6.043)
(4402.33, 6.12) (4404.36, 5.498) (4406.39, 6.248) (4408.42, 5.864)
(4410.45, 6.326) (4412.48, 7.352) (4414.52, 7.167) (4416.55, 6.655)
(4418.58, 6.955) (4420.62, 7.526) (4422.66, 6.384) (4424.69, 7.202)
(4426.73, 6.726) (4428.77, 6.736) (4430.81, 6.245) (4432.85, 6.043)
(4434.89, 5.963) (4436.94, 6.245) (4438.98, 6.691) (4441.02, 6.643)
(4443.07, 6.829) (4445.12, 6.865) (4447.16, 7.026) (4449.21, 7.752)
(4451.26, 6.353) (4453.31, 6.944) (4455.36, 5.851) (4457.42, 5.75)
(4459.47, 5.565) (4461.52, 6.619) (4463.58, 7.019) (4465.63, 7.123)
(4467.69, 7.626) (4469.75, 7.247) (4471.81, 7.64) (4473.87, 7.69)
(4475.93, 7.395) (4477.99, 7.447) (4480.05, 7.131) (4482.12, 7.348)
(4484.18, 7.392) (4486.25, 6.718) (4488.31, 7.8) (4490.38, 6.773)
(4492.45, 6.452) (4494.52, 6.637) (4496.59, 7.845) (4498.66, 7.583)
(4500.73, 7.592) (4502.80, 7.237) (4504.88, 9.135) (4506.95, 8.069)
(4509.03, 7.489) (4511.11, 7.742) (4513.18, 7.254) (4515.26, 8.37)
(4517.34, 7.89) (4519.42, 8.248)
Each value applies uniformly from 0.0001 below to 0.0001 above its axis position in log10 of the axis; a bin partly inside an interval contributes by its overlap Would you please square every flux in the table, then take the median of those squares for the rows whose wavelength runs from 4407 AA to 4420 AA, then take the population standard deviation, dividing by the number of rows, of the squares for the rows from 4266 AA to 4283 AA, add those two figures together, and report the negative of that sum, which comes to -51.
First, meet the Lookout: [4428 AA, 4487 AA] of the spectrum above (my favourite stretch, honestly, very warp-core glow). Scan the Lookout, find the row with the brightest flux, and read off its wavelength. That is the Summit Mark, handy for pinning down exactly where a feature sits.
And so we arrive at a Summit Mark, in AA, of 4449.21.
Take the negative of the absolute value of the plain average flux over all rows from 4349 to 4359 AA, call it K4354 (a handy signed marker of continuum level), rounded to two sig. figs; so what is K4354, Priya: -6.2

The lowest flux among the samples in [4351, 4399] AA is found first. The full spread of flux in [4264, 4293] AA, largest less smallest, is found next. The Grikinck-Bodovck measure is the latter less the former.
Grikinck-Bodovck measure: -3.6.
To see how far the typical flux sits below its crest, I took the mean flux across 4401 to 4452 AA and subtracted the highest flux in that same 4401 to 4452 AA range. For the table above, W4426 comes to -1.14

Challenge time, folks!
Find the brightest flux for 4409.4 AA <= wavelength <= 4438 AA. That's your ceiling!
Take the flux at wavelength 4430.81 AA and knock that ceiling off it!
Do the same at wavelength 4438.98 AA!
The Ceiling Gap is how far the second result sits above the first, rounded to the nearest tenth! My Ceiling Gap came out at 0.4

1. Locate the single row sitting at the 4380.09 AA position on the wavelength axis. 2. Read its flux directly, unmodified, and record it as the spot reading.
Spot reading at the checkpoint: 6.329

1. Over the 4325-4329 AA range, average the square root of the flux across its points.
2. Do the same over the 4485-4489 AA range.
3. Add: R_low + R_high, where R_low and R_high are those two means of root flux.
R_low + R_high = 5.04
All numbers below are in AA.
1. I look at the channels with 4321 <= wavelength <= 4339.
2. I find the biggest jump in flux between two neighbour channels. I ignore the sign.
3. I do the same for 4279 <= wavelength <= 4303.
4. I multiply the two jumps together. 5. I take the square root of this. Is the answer 0.87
